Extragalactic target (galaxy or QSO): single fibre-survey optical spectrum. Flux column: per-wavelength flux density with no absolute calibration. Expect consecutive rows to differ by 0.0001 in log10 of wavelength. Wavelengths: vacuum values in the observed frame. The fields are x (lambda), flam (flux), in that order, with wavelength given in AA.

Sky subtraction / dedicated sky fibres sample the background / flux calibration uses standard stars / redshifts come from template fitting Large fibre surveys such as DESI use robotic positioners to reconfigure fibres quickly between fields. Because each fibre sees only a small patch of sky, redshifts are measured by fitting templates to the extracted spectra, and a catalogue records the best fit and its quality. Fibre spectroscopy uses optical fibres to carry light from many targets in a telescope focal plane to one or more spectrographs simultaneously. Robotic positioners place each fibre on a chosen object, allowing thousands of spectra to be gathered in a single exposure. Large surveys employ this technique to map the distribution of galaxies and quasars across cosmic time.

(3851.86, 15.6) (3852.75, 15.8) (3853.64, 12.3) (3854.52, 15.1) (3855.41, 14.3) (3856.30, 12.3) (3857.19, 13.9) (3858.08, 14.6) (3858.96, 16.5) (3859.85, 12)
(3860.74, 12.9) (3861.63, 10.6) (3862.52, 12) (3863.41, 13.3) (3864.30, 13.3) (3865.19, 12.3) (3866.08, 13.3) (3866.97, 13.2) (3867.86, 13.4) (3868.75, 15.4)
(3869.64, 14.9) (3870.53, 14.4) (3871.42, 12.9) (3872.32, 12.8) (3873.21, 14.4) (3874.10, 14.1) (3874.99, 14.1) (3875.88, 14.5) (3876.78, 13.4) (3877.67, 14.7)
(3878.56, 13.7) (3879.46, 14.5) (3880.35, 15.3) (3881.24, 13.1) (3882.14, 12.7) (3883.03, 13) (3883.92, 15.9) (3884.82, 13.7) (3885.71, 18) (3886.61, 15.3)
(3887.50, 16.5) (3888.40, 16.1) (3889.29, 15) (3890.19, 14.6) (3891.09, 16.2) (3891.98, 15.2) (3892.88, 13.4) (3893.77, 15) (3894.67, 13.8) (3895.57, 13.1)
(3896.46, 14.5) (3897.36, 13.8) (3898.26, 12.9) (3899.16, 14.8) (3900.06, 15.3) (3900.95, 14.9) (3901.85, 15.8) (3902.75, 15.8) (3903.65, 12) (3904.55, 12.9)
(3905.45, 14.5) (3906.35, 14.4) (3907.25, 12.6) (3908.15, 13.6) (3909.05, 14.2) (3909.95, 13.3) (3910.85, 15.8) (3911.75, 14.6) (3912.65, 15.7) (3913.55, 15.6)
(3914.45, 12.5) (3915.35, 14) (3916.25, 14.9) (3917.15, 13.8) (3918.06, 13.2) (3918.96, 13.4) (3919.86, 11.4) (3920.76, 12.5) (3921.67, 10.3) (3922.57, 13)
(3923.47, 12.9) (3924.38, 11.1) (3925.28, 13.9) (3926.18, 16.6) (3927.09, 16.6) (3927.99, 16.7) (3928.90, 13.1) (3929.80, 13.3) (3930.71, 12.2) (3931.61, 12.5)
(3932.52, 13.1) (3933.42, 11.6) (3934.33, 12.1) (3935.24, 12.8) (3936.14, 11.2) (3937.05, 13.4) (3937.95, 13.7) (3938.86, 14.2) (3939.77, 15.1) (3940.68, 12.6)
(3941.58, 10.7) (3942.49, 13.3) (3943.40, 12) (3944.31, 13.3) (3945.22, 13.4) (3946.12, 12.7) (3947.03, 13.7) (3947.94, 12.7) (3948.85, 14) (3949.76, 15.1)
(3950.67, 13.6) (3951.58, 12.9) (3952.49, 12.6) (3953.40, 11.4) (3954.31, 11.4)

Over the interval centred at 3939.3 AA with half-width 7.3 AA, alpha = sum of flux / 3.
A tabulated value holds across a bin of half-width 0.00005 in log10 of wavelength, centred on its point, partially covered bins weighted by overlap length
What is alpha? 68.4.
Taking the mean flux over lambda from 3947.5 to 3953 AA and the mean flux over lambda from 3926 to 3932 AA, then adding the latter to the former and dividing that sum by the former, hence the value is 2.07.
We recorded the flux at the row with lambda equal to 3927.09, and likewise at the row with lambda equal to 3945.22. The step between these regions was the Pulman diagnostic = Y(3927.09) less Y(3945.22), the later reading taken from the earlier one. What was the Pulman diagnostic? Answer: 3.2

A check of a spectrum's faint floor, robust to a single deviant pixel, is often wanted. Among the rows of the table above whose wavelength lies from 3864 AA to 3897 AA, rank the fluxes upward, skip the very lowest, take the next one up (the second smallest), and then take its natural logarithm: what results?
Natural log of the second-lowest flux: 2.54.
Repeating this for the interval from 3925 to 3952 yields 2.42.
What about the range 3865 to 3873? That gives 2.55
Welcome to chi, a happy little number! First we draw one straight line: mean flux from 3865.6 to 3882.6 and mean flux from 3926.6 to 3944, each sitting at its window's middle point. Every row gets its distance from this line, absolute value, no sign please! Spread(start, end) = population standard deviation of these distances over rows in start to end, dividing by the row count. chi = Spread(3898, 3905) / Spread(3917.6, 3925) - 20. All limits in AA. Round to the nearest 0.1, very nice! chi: -19.5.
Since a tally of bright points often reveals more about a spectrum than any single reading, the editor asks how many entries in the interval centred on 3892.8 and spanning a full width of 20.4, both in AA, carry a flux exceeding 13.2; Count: 20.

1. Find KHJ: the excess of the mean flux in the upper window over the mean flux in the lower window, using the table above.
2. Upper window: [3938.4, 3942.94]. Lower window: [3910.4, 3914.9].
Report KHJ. -1.7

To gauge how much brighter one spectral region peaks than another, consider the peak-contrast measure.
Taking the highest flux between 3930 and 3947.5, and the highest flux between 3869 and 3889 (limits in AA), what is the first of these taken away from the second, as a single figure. 2.9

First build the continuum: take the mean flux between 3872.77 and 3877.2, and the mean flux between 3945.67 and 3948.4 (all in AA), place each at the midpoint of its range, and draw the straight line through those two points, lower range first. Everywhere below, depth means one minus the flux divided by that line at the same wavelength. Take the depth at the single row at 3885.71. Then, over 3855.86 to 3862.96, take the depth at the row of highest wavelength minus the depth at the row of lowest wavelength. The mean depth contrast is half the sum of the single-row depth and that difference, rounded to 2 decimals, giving -0.14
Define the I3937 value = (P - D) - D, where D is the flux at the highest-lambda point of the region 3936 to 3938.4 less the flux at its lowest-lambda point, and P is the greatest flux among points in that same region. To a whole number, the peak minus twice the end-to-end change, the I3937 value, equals 9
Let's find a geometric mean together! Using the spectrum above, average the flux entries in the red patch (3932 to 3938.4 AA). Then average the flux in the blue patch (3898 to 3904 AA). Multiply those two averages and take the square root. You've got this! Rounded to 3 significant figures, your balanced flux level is 13.5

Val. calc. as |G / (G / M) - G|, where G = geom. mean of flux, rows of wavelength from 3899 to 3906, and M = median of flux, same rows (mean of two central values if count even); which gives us 0.41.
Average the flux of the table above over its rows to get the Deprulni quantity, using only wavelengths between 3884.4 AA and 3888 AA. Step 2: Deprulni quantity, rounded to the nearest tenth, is 15.9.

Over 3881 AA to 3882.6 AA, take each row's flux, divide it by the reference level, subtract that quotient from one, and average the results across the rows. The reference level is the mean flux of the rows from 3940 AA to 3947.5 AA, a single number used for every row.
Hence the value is -0.01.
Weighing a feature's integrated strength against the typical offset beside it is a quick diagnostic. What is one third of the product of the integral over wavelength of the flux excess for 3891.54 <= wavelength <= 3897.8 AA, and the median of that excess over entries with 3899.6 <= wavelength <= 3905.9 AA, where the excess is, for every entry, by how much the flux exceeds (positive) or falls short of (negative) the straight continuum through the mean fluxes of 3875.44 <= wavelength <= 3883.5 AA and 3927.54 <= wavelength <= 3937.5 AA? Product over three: 1.5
